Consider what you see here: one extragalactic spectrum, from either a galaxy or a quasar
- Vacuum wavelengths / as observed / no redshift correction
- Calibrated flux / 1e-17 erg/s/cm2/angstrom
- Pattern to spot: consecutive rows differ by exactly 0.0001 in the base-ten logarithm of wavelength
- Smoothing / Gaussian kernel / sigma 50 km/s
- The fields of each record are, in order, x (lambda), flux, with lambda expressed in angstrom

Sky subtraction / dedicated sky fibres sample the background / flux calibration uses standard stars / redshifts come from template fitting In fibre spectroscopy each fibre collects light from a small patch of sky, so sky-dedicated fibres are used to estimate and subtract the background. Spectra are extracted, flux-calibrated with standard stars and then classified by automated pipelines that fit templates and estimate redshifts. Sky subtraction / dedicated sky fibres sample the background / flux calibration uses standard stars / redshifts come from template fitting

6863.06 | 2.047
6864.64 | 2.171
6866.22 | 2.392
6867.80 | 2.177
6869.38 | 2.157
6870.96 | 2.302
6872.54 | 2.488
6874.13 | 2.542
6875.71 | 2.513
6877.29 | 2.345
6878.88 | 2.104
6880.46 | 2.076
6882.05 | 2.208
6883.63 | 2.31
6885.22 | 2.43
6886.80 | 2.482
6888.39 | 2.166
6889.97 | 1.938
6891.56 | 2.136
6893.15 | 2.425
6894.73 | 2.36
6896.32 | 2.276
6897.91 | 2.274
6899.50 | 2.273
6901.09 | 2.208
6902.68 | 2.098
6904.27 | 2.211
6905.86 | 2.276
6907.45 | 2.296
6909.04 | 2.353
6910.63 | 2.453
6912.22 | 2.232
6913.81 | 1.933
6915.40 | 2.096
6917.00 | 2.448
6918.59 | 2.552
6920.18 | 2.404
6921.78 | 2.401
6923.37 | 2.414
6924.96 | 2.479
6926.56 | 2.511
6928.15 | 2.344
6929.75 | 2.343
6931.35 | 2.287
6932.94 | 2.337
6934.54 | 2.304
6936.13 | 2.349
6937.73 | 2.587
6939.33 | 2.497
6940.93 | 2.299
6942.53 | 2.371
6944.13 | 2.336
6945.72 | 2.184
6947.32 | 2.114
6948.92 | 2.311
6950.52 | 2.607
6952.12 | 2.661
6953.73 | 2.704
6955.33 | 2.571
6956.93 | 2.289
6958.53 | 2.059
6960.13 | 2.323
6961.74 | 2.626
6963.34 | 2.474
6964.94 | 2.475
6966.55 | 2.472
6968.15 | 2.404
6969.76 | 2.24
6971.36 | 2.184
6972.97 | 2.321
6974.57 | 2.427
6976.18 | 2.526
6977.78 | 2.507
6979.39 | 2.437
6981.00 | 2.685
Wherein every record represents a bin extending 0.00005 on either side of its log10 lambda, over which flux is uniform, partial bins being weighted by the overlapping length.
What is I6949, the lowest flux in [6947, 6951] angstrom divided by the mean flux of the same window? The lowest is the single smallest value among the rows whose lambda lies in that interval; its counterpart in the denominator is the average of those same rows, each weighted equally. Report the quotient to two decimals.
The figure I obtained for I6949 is 0.90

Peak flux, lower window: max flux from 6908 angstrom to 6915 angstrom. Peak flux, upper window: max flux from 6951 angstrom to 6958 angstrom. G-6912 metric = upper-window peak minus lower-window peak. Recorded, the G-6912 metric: 0.25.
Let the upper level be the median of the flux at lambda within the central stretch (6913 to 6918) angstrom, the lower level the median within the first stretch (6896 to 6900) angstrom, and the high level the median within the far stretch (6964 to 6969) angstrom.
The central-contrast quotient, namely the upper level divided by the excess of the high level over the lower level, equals 11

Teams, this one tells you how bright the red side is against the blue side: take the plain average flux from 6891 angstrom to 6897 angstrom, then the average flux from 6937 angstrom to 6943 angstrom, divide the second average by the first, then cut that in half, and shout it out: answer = 0.53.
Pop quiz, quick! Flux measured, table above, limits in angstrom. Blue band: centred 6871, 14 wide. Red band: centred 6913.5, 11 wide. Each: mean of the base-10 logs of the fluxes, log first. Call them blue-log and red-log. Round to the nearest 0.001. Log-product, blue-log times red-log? 0.132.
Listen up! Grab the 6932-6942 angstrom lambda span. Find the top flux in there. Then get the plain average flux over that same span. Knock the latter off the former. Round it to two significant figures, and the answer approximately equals 0.19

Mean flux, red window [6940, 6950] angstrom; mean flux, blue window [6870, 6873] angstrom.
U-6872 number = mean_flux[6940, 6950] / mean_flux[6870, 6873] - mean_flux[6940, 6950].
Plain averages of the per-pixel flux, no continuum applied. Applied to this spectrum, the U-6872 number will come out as -1.32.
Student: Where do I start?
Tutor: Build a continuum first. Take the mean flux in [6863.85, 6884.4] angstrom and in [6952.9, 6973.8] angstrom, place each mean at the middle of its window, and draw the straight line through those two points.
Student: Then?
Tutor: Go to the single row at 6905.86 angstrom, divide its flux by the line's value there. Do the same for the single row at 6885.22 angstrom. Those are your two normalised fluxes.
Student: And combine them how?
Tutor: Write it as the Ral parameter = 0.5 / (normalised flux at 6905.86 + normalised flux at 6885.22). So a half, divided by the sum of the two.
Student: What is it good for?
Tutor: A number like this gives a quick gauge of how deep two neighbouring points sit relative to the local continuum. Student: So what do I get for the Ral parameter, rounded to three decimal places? 0.246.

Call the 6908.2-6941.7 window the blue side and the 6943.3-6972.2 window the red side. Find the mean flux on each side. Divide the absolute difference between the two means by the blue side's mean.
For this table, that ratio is 0.012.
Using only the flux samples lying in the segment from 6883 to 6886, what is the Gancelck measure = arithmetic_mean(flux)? 2.37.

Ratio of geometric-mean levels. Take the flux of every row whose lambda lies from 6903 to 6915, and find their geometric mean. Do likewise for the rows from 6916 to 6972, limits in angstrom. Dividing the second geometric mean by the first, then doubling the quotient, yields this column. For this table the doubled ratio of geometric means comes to 2.13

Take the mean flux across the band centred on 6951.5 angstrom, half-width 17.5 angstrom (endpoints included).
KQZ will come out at 2.41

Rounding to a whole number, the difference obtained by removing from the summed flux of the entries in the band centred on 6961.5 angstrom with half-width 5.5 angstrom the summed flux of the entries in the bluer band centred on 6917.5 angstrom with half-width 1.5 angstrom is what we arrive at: 12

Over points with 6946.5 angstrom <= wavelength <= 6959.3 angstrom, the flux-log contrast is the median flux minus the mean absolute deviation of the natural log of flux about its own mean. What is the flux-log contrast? 2.35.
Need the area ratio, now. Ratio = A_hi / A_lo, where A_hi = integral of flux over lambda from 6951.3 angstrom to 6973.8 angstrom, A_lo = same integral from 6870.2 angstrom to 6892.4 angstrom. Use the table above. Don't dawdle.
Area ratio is 1.07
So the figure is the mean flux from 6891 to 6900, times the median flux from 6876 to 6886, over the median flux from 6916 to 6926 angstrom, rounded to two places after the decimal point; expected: 2.13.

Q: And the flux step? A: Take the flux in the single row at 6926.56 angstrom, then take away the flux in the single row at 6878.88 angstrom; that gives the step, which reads 0.41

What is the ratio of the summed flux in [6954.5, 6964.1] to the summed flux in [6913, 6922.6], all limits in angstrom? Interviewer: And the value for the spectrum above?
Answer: 1.04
